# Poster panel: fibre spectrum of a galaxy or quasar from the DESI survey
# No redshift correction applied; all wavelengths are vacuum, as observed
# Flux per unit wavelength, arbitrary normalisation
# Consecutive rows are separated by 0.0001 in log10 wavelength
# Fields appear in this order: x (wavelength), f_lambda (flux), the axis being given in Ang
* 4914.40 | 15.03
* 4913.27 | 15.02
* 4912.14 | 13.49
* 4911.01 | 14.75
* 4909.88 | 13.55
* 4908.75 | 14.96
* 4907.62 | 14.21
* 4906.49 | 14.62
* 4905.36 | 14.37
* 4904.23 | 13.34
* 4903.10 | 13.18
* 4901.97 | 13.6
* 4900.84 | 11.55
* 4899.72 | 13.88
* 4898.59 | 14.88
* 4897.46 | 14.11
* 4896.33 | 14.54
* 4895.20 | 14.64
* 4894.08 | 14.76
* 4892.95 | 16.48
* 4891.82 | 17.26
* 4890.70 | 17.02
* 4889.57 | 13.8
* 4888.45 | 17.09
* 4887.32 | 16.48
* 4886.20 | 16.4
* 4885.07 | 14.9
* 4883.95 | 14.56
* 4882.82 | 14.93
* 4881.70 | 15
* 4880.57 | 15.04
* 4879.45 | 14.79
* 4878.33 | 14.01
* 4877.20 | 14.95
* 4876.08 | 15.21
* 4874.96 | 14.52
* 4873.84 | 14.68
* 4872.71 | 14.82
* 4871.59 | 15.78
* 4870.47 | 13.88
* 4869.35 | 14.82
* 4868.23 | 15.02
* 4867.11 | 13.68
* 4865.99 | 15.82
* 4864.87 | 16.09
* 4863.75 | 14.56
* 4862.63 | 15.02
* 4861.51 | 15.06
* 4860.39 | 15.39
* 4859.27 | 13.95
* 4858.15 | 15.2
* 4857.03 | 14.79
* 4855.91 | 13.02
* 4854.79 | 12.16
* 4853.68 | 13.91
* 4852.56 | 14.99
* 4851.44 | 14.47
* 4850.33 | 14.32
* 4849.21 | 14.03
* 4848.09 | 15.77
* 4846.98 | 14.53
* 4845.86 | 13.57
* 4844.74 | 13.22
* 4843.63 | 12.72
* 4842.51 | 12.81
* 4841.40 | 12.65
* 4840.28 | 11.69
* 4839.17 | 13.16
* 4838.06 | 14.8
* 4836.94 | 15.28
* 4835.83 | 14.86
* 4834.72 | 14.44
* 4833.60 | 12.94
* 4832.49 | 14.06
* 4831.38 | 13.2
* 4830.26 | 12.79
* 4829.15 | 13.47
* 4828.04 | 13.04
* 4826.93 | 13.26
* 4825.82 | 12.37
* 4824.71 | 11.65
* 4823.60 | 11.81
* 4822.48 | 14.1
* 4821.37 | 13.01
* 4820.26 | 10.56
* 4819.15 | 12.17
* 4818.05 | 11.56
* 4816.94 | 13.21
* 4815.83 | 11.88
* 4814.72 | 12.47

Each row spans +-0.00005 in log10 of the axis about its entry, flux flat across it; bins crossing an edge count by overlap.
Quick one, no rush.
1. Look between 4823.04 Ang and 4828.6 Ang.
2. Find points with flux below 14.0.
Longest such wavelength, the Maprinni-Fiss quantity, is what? 4828.04 Ang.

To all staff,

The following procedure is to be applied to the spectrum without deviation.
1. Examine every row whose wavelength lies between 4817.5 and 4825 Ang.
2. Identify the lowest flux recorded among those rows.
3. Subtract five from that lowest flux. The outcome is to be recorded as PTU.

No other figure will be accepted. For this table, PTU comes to 5.6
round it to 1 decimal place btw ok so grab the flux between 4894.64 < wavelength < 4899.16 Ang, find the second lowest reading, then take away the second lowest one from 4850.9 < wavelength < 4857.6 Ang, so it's 1.5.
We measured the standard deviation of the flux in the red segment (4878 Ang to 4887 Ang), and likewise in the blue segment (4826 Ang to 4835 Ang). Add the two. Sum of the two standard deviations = 1.2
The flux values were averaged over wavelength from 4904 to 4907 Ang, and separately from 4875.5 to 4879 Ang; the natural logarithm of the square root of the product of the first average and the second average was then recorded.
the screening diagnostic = 2.67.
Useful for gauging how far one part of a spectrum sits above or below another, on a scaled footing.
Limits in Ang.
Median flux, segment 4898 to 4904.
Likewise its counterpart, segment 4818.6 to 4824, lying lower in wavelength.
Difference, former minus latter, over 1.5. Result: 1.0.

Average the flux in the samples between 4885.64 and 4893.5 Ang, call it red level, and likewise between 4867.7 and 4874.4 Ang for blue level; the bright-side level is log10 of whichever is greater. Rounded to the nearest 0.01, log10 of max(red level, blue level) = 1.21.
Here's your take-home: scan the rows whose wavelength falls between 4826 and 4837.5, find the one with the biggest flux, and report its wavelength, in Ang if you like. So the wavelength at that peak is 4836.94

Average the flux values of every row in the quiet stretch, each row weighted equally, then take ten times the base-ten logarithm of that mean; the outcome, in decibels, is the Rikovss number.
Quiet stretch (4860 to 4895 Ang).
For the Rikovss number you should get 11.8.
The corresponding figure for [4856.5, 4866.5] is 11.8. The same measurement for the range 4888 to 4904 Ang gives 11.7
